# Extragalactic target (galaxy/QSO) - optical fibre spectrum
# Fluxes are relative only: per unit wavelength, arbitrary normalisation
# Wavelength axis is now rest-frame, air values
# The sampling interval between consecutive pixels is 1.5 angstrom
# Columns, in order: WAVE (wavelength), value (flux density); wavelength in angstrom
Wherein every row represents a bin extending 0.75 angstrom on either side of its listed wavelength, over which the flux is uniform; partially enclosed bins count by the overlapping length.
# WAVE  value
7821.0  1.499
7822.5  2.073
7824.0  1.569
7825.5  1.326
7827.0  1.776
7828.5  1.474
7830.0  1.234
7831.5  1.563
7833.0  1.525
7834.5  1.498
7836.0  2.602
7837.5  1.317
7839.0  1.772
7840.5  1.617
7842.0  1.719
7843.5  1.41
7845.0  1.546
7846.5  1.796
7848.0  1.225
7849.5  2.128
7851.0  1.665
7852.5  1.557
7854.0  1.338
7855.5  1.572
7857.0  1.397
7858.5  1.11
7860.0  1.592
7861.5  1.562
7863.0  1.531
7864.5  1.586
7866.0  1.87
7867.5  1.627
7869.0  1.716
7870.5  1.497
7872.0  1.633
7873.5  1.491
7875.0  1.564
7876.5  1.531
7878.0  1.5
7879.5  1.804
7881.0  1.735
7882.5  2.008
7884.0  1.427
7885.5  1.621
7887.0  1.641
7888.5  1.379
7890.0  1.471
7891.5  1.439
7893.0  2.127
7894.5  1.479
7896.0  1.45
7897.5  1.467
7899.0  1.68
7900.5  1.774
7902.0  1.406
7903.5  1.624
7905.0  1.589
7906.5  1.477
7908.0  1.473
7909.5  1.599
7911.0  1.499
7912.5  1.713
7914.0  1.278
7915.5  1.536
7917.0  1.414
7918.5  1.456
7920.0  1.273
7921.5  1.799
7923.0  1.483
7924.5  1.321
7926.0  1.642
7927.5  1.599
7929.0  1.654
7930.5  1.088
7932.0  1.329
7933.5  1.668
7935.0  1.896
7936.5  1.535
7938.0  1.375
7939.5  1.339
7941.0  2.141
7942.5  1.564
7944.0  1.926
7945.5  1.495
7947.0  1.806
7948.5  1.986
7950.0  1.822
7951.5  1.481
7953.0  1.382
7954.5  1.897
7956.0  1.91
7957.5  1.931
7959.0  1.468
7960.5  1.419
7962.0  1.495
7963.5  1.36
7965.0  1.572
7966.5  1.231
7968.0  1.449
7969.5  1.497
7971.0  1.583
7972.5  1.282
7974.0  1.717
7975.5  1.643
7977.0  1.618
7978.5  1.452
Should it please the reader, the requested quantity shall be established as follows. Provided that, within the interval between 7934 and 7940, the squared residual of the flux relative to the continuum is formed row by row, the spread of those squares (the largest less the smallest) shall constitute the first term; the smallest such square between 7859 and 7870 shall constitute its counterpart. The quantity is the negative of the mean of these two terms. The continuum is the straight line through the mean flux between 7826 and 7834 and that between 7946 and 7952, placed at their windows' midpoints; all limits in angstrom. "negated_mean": -0.07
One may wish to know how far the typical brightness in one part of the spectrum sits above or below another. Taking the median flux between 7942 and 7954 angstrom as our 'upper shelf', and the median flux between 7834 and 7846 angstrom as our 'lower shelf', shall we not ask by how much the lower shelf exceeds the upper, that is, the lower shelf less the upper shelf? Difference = -0.10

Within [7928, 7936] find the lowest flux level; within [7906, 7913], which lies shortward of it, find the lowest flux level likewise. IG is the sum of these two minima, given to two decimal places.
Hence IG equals 2.56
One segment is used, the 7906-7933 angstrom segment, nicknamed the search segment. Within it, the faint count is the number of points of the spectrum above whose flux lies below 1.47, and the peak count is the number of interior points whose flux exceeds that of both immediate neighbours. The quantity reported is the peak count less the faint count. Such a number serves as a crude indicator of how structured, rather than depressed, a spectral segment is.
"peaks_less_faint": 0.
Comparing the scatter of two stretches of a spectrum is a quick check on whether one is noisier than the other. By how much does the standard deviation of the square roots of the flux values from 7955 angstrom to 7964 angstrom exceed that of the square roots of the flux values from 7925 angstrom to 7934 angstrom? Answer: -0.002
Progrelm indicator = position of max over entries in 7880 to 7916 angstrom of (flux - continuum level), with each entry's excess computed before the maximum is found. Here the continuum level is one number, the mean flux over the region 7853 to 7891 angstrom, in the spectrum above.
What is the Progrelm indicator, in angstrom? 7893.0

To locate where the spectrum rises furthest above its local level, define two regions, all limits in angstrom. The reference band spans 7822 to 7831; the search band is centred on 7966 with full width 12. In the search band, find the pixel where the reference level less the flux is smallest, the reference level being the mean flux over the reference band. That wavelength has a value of 7971.0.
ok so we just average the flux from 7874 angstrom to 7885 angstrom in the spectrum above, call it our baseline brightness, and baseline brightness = 1.65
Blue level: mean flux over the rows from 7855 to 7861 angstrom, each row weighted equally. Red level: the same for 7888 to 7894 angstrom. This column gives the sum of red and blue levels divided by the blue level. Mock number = 2.13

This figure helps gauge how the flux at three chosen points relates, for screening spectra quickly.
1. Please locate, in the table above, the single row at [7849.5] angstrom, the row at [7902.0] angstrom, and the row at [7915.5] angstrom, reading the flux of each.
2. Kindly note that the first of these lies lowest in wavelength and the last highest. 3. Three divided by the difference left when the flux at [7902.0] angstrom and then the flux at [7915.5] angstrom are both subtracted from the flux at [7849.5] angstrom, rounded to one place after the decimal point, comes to -3.7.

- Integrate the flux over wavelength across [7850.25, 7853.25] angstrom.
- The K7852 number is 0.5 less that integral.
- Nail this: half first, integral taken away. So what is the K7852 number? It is -4.33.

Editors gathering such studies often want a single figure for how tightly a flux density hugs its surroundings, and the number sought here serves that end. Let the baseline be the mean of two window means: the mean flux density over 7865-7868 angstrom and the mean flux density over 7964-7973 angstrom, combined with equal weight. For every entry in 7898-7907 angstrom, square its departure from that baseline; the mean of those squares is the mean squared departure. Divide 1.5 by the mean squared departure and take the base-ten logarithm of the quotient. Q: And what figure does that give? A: 2.00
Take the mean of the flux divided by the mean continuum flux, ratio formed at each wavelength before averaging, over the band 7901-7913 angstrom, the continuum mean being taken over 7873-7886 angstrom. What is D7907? 0.95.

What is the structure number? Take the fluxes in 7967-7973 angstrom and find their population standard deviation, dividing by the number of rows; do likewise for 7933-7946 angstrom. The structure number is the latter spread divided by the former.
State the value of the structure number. 2.3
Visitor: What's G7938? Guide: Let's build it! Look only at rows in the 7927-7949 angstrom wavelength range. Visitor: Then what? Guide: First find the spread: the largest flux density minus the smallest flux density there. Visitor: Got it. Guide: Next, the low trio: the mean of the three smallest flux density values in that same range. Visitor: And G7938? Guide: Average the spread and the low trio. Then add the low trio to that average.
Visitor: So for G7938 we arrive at 2.40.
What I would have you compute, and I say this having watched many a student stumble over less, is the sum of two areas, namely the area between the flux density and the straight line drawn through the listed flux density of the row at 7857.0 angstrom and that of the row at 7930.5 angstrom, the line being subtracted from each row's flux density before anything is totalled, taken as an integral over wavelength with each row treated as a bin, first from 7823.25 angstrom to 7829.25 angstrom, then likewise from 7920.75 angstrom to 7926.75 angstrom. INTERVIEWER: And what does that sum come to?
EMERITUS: 2.7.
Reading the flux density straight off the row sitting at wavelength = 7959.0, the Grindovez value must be 1.468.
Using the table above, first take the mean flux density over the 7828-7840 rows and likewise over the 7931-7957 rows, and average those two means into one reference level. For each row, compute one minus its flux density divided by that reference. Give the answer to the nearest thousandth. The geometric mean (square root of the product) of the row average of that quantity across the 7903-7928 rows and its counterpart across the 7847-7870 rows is 0.065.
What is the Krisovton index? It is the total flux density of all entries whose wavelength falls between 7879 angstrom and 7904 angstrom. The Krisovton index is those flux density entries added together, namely 28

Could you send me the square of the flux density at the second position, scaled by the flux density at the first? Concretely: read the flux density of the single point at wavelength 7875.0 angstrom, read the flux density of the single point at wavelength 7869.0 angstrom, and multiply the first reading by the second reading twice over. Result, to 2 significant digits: 4.6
